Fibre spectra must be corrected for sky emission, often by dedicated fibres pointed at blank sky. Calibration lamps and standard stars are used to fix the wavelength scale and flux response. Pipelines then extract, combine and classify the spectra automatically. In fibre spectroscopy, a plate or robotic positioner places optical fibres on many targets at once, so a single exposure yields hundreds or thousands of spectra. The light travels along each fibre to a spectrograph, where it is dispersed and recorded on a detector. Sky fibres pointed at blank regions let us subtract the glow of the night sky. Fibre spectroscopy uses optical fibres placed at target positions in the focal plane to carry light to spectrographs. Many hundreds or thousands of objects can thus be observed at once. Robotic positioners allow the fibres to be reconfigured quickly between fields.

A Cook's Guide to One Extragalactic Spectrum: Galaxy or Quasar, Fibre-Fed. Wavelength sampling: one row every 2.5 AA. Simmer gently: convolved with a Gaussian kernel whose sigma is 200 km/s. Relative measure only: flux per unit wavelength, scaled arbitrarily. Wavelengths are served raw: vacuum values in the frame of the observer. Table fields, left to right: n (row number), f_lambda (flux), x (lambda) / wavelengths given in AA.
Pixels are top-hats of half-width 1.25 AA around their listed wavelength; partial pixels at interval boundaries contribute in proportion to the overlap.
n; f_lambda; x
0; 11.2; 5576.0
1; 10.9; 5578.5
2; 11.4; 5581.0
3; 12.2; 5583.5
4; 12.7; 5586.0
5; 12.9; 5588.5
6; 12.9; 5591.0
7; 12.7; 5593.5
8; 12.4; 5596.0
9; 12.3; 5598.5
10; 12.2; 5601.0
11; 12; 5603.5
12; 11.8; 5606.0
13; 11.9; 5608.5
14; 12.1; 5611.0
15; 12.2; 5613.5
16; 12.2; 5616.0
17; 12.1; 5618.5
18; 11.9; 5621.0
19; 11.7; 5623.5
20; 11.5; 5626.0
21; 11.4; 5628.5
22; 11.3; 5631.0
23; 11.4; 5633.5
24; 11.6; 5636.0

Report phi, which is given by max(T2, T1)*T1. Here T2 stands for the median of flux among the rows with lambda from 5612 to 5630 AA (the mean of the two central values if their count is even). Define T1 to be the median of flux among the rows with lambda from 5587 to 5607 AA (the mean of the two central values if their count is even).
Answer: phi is 153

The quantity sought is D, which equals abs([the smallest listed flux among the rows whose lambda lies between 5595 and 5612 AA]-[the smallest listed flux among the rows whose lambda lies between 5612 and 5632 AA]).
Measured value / 0.50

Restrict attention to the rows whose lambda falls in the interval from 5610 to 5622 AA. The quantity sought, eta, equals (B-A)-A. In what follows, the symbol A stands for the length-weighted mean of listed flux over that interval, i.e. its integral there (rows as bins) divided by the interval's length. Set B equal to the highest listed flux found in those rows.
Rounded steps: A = 12.1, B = 12.2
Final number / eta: -12.0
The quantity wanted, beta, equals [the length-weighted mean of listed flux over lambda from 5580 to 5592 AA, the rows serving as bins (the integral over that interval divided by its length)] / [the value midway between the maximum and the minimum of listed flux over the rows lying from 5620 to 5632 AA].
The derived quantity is 1.07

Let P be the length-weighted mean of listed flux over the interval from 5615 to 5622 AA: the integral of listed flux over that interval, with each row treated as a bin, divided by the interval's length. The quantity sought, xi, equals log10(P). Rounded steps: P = 12.1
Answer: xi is 1.08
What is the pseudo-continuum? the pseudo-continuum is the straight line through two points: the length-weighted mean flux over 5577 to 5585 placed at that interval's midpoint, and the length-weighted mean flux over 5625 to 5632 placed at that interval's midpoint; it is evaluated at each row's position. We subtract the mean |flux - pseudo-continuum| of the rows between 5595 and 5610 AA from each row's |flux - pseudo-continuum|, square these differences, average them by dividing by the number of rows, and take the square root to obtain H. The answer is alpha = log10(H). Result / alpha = -0.69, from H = 0.21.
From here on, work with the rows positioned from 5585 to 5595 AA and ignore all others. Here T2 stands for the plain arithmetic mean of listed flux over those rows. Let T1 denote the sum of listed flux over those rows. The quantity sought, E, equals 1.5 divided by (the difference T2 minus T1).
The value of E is -0.0391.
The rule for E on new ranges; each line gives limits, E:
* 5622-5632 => -0.0436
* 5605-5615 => -0.0417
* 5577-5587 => -0.0424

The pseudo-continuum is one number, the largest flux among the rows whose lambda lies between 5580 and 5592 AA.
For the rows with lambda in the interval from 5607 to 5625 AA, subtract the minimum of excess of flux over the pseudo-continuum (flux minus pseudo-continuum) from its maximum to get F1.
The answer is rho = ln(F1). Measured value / -0.69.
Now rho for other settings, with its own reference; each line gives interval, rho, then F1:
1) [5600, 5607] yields -0.92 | 0.40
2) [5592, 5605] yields -0.36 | 0.70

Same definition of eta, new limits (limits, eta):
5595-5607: -11.9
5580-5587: -11.5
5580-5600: -12.0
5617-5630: -11.3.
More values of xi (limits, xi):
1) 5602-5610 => 1.08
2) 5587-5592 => 1.11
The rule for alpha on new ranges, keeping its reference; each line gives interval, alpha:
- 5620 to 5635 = -0.77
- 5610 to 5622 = -0.98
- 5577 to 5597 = -0.38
